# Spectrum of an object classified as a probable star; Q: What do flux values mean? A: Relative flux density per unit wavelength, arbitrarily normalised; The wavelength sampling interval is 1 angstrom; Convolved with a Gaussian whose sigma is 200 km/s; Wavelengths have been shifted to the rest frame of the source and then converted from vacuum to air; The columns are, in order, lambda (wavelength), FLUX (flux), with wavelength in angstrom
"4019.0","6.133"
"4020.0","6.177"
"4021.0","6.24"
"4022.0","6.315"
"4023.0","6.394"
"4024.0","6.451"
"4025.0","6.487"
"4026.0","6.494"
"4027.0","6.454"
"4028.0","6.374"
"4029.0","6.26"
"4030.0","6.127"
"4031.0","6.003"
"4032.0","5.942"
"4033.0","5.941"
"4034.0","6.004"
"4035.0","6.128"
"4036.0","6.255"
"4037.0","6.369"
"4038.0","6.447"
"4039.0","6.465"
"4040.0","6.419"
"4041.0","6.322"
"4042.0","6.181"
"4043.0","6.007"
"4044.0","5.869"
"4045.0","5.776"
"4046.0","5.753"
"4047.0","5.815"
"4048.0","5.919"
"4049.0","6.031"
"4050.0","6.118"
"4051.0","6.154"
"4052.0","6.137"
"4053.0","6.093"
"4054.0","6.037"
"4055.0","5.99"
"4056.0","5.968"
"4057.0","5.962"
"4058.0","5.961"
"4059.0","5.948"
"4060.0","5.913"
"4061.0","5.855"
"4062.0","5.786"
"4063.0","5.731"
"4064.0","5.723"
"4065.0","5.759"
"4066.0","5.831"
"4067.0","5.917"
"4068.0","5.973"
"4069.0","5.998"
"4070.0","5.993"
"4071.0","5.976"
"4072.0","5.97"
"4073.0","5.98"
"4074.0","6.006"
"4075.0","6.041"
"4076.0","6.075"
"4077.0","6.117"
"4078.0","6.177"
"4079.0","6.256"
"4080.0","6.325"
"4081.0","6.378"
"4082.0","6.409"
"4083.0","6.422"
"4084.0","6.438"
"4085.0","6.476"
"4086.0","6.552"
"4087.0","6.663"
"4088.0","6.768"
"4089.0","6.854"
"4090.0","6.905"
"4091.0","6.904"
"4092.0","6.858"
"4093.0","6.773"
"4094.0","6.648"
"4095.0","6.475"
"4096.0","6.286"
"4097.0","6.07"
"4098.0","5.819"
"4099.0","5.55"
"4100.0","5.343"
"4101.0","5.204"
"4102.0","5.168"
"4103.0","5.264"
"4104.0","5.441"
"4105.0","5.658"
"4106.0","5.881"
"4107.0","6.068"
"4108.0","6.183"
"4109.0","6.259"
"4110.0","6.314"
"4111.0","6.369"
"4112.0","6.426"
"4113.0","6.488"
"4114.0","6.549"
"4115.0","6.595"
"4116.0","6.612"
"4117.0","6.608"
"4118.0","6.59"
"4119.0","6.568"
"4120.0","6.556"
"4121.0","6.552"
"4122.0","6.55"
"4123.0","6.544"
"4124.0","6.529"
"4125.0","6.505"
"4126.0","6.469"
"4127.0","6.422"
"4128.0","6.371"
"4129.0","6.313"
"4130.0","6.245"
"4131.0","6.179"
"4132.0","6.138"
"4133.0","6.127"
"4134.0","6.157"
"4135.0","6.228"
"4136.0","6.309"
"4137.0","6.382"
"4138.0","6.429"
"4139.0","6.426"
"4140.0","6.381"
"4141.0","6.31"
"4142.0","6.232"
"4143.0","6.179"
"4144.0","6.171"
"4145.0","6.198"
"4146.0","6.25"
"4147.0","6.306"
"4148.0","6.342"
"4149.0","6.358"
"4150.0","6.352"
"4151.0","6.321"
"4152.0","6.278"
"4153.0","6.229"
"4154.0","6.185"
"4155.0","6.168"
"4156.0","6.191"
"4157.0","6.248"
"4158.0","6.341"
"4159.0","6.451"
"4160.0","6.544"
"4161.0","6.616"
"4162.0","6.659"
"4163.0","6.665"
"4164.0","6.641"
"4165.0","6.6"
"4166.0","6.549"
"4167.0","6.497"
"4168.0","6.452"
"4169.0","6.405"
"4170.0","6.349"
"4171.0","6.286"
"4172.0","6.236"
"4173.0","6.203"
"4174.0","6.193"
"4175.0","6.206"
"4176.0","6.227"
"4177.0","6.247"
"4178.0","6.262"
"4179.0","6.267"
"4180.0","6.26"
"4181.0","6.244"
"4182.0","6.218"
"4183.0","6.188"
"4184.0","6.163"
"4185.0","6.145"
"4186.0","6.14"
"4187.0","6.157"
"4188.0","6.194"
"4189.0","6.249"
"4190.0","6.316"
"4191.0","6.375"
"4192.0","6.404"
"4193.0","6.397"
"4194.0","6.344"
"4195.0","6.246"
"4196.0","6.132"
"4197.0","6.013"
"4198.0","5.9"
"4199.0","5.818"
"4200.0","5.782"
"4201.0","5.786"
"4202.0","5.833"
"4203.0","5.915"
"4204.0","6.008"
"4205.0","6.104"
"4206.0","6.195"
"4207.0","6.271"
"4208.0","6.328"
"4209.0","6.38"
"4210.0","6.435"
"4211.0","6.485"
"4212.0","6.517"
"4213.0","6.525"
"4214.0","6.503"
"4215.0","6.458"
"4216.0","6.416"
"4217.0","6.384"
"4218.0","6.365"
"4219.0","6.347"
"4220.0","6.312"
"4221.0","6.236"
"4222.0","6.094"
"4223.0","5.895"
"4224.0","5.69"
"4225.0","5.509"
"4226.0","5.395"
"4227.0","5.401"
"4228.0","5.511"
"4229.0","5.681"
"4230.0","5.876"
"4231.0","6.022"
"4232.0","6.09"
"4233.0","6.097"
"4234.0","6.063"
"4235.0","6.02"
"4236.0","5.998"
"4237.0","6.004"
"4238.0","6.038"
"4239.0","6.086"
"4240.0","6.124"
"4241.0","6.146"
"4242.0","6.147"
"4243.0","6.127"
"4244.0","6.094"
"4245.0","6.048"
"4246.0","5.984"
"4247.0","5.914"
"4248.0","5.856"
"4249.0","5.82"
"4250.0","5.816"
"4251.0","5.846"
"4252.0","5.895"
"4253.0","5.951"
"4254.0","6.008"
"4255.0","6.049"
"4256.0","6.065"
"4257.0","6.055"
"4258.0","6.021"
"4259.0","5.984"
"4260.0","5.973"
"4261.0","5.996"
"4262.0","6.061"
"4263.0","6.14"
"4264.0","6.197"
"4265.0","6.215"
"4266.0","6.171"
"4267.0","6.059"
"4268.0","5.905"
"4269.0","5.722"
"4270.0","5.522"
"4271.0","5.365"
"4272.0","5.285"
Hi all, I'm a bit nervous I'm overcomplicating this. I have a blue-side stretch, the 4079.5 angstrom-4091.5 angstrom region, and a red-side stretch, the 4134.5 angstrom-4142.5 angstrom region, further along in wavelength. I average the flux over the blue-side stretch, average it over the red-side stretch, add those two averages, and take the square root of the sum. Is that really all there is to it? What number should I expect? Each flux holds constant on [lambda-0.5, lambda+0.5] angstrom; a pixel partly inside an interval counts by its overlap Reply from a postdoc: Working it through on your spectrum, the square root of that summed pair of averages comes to 3.60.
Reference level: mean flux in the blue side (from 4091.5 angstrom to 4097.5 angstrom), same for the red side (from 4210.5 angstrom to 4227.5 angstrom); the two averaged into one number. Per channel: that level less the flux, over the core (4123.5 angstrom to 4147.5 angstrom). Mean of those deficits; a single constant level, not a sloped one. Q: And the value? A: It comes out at 0.03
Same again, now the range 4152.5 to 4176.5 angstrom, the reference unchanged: -0.05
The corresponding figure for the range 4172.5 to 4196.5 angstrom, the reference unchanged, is 0.09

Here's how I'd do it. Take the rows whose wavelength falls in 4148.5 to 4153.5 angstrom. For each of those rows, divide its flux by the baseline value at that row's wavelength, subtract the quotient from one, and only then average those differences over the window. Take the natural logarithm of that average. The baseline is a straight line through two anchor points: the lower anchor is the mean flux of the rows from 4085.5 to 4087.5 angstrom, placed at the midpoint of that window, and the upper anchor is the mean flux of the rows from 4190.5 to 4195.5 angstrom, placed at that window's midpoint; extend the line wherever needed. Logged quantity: -3.8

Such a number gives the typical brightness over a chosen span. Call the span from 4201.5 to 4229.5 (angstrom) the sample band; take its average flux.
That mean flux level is 6.11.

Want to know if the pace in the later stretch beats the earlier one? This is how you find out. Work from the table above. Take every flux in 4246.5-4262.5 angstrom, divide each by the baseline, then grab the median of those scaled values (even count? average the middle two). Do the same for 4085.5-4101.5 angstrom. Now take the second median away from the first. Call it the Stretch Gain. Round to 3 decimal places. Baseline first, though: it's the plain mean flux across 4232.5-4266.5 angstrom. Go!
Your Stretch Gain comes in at -0.103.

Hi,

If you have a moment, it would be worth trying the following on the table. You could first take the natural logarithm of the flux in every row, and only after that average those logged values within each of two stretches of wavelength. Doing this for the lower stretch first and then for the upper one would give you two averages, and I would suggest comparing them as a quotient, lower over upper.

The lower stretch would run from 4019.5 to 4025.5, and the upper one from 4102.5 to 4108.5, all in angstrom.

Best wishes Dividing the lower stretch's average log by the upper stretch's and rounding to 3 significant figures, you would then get 1.06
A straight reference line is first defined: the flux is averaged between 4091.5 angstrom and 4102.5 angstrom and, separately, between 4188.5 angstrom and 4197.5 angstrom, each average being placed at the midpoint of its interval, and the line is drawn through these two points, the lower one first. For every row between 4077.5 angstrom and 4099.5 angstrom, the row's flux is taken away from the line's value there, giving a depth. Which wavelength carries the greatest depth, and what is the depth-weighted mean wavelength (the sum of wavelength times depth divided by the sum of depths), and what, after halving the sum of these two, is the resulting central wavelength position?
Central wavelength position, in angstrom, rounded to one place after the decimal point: 4093.2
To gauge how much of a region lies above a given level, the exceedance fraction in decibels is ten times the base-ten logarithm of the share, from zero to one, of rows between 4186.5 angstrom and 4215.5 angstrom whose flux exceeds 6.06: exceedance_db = -1.4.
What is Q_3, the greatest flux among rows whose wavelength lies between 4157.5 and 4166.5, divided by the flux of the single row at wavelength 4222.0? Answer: 1.09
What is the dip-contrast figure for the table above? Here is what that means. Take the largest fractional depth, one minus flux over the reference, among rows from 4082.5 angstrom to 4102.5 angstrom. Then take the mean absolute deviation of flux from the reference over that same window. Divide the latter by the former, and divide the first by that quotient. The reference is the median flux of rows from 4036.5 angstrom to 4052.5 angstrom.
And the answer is 0.05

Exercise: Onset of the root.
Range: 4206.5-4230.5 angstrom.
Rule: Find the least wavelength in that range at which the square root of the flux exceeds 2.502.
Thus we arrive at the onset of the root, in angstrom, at 4207.0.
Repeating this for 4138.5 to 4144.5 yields 4139.0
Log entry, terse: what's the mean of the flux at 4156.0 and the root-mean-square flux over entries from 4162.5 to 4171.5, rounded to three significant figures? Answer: 6.34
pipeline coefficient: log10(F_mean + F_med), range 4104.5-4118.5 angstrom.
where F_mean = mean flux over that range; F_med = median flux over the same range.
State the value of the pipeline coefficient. 1.105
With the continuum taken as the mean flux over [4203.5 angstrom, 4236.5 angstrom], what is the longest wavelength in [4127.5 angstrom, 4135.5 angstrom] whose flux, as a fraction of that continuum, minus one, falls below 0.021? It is 4135.0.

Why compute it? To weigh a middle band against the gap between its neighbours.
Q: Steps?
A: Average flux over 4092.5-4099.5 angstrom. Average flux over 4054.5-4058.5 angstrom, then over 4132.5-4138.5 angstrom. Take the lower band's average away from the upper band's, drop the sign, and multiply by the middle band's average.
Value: 1.9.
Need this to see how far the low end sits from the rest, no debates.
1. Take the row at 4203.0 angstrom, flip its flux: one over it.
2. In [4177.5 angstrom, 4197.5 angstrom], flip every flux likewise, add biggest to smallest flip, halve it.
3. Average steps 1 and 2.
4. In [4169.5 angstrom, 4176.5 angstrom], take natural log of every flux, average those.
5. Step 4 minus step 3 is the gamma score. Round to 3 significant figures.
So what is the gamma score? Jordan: 1.67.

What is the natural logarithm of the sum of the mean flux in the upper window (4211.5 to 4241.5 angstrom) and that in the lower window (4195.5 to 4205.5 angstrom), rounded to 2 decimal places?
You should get 2.48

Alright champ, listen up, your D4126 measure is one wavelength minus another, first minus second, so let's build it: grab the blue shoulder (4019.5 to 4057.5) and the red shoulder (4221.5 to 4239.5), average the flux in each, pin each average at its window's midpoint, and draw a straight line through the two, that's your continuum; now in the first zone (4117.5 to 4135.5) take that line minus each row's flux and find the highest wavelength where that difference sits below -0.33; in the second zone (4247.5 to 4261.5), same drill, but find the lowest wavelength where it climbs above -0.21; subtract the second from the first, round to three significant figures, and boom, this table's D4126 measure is -120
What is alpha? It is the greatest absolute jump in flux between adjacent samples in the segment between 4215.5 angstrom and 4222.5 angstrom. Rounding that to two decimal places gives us 0.14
